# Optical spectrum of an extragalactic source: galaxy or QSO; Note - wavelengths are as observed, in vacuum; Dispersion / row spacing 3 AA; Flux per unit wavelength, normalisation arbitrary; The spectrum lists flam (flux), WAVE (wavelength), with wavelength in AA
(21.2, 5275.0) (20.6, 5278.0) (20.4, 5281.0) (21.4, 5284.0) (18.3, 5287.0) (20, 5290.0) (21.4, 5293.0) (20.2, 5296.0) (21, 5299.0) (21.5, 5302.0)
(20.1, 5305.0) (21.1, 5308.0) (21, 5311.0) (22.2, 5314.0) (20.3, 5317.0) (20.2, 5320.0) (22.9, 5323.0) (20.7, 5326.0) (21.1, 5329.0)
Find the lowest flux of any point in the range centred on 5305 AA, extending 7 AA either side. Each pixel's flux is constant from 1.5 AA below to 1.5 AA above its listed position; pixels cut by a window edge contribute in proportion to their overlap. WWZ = 20.1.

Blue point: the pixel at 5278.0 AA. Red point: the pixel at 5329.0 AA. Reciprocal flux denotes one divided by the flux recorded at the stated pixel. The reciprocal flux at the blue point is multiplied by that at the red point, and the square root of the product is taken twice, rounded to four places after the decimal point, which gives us 0.2190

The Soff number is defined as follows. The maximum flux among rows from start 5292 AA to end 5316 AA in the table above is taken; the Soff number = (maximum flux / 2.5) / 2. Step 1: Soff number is 4.44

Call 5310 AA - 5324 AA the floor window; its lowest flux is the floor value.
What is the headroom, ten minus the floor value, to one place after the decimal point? -10.2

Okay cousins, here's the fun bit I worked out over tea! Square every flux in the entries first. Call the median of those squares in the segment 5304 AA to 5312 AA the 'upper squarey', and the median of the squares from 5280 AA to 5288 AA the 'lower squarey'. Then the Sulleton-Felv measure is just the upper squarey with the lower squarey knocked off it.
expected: 25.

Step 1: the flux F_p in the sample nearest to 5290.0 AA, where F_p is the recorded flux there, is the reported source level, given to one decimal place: 20.0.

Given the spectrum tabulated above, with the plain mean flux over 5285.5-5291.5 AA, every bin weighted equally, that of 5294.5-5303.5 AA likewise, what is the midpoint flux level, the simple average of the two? 20.0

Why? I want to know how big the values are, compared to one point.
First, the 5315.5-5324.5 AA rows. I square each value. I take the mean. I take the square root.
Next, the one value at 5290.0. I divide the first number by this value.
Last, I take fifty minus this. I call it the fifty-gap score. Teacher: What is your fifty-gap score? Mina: 48.94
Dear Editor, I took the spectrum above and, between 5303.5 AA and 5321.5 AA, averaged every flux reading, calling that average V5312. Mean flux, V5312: 20.8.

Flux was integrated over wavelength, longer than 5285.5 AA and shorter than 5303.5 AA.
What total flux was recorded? 367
